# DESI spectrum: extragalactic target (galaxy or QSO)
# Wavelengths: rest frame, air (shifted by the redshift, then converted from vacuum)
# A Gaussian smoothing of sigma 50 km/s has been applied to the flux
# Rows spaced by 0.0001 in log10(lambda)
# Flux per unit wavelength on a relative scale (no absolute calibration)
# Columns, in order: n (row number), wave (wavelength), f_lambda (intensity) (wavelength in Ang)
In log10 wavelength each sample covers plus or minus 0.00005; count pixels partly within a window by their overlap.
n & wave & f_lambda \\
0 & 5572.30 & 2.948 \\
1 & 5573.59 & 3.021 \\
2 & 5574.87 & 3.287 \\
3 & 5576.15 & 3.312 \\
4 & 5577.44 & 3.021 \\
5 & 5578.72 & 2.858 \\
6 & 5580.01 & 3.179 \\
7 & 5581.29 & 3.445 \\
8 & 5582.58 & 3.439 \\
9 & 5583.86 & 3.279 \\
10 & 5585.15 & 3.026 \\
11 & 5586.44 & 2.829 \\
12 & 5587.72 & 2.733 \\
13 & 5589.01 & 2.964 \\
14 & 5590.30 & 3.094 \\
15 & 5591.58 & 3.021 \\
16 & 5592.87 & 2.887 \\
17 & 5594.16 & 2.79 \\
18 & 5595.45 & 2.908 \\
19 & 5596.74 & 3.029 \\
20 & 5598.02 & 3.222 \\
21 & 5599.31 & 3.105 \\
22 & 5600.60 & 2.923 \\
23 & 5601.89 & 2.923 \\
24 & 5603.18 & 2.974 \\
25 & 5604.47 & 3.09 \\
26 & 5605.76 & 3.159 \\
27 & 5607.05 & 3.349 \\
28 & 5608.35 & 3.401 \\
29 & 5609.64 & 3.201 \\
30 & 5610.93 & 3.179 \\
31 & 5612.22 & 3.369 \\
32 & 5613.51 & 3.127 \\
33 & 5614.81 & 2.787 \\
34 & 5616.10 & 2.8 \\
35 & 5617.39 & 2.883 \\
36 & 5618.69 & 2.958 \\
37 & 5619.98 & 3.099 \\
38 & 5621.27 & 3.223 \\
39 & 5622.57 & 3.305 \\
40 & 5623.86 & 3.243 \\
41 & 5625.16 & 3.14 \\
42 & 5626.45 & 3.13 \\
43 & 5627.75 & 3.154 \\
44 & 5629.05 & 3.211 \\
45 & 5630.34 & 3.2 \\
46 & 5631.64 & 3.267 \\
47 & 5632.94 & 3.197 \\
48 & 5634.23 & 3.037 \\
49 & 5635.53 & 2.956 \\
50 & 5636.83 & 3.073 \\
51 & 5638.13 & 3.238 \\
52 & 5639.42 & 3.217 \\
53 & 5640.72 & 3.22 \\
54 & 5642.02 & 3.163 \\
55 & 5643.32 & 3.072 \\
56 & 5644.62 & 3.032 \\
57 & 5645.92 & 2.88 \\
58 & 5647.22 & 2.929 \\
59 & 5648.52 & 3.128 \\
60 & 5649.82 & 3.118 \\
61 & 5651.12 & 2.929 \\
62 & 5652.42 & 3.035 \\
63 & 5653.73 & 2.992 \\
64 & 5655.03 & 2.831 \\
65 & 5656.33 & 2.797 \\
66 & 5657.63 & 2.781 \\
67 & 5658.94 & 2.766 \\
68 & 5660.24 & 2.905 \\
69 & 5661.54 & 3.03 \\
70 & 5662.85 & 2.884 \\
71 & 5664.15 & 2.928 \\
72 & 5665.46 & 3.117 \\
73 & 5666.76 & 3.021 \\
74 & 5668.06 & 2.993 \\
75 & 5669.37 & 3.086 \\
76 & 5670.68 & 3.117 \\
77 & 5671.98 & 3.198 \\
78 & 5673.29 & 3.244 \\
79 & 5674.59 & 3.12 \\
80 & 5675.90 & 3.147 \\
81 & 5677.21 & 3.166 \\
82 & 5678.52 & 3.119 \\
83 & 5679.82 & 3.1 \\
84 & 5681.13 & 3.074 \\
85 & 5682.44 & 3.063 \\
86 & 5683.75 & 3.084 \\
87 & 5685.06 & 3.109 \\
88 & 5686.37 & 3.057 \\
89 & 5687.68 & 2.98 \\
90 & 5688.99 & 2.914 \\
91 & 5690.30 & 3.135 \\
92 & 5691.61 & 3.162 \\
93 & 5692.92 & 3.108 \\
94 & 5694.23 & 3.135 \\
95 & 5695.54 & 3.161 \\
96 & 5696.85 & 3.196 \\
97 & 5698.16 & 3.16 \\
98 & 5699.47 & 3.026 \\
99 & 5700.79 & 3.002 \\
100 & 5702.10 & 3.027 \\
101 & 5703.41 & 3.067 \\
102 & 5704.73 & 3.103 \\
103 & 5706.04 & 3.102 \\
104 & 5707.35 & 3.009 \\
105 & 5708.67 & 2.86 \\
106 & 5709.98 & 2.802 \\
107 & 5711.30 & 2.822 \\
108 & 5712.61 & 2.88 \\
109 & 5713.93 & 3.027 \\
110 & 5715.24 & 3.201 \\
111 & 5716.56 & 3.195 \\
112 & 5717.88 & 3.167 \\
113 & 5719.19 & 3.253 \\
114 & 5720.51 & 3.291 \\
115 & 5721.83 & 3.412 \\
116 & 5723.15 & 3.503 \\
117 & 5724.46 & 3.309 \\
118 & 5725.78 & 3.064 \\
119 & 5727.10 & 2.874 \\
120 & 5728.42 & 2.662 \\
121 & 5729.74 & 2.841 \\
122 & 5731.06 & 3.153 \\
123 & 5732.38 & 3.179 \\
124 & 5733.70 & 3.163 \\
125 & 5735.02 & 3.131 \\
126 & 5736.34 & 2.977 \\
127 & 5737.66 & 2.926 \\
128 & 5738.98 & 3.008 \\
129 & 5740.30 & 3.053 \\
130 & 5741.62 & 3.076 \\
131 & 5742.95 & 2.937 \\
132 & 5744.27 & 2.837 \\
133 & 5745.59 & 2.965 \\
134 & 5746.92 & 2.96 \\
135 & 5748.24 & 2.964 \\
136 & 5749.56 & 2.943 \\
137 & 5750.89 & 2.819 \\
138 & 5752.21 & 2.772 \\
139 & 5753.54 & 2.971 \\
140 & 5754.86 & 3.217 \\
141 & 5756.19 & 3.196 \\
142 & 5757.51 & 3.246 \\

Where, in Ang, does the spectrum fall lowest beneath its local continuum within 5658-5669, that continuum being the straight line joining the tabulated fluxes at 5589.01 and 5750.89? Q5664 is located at 5658.94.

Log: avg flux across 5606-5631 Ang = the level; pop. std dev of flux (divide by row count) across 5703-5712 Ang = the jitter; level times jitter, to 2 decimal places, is 0.39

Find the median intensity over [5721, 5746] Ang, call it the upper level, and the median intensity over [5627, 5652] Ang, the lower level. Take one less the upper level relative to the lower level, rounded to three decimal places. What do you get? 0.024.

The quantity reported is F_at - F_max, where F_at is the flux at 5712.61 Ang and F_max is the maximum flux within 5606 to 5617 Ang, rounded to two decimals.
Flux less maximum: -0.52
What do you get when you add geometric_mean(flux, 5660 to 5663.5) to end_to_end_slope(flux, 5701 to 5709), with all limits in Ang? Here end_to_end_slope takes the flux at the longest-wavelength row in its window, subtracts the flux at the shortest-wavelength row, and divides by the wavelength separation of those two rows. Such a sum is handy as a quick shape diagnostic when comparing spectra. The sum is 2.91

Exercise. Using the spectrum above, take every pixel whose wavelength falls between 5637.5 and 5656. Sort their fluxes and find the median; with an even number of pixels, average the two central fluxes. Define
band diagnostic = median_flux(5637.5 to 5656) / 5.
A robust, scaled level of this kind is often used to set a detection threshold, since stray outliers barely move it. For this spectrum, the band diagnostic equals 0.611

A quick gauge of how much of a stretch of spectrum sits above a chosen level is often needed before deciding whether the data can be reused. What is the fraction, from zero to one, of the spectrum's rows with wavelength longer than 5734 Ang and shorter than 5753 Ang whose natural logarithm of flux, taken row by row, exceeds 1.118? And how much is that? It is 0.14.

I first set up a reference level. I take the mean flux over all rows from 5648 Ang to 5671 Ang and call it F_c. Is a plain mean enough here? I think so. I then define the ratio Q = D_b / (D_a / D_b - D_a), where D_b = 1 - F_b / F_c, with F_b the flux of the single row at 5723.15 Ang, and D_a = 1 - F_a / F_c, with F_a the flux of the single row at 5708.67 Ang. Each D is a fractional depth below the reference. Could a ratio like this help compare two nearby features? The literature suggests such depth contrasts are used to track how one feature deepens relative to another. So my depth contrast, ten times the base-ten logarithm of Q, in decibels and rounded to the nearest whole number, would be -1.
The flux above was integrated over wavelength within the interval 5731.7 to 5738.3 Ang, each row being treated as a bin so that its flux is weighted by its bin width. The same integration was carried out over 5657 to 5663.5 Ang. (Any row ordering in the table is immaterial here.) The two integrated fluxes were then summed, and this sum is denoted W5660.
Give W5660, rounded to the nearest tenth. 39.0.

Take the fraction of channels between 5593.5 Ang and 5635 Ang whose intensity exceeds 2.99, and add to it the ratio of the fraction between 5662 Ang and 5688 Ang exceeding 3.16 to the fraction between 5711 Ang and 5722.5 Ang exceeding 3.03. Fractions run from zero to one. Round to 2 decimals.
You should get 0.94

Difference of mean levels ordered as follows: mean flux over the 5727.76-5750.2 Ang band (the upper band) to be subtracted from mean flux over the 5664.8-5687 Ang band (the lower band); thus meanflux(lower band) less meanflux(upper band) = 0.12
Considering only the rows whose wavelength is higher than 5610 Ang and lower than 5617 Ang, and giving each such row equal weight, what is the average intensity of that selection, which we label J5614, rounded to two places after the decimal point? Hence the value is 3.05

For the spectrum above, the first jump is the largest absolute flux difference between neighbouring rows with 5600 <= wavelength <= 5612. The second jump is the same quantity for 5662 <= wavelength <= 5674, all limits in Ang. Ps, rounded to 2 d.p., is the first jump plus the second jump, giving 0.39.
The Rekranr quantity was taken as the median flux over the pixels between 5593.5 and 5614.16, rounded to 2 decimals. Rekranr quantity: 3.12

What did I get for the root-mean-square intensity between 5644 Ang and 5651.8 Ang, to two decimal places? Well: 3.00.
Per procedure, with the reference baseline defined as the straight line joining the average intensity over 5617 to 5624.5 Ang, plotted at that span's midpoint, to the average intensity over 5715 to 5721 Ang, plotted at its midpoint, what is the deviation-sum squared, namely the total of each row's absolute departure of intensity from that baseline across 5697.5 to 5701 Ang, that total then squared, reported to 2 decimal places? 0.17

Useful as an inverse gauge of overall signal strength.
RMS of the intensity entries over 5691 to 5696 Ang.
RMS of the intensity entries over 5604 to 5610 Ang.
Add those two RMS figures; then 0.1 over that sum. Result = 0.0157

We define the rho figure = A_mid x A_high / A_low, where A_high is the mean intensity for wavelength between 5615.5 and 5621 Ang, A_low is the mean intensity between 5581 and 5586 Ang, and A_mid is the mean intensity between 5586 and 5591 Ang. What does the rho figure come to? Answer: 2.6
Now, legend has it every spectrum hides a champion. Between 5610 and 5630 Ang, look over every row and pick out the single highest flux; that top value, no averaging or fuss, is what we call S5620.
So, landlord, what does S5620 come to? 3.369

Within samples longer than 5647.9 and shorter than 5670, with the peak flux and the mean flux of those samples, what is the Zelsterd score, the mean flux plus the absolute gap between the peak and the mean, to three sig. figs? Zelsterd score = 3.13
